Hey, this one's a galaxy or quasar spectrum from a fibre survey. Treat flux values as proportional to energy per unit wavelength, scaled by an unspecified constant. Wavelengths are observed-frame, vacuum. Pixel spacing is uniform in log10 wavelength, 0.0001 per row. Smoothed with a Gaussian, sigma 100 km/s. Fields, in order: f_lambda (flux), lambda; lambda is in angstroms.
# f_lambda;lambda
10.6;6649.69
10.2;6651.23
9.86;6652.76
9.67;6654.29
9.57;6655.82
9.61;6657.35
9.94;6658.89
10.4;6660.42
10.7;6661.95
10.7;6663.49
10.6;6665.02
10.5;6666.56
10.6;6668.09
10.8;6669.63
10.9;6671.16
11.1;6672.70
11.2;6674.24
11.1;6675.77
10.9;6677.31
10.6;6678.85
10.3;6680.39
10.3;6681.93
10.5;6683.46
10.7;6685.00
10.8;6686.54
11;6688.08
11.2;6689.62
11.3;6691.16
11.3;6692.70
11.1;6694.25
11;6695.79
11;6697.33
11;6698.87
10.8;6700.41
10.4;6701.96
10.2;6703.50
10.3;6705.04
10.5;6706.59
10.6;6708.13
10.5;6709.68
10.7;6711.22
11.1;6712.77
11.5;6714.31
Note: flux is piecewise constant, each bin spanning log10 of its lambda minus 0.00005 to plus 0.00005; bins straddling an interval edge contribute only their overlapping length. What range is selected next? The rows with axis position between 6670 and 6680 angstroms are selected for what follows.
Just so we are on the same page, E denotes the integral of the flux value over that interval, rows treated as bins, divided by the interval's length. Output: 10.9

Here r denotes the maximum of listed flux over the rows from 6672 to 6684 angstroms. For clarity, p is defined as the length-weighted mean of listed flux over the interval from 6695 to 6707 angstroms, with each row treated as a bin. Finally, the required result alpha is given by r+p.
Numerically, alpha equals 21.9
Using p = 10.7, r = 11.2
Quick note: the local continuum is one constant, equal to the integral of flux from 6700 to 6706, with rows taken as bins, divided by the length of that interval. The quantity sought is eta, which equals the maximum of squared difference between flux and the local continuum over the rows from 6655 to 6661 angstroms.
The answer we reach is 0.68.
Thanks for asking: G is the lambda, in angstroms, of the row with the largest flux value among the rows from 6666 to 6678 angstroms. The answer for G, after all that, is 6674.24 angstroms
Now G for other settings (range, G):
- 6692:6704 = 6692.70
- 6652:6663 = 6661.95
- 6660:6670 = 6669.63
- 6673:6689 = 6674.24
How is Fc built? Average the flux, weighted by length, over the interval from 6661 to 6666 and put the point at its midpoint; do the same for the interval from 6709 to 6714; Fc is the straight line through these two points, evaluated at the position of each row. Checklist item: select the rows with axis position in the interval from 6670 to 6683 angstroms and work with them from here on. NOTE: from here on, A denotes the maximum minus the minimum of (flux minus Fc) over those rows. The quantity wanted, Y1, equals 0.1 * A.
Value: 0.09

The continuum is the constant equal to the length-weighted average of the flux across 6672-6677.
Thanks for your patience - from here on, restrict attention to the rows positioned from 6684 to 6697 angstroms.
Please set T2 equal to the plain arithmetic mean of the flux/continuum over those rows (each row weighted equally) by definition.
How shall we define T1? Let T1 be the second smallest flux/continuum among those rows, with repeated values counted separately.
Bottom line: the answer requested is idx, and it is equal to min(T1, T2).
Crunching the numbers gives 0.97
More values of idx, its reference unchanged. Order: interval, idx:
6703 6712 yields 0.93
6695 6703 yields 0.97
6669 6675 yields 0.98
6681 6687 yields 0.94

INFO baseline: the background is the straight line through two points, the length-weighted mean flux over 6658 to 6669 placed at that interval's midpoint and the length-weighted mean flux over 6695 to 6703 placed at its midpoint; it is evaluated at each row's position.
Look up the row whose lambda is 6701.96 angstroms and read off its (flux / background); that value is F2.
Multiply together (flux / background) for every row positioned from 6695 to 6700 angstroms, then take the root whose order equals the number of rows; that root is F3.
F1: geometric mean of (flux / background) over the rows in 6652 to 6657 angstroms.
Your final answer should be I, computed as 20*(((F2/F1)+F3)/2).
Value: 20.4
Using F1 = 0.93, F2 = 0.96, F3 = 1.02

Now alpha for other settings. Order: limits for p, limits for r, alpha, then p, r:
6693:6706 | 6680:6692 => 22.0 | 10.7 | 11.3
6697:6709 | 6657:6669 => 21.3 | 10.6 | 10.7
